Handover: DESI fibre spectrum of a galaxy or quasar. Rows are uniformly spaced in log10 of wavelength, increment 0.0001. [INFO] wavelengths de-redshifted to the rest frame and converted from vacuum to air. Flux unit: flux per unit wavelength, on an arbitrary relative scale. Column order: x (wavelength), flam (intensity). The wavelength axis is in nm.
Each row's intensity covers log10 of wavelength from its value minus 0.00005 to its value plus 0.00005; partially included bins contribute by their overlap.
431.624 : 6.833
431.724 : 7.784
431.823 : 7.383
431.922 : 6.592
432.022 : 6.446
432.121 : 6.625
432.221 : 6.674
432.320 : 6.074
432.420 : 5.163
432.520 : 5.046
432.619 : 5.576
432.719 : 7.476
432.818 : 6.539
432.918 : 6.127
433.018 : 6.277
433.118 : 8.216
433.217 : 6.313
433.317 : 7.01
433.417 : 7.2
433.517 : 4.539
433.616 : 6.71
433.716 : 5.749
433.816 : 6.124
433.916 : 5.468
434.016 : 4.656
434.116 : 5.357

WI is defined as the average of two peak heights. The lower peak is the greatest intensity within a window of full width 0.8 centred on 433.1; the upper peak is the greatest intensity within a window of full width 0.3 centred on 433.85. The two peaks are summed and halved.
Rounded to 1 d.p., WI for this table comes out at 7.2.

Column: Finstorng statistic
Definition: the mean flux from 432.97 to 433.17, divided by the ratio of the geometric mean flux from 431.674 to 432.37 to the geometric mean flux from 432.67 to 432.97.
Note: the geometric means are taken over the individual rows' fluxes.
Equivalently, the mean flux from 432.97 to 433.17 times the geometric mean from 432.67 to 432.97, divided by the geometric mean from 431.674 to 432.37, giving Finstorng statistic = 7.2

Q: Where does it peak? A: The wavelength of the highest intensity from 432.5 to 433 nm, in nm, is 432.719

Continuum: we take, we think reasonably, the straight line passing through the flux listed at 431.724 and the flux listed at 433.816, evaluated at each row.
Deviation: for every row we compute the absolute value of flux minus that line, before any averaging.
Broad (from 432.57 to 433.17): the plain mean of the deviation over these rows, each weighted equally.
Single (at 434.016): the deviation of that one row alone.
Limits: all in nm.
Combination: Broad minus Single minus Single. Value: -1.8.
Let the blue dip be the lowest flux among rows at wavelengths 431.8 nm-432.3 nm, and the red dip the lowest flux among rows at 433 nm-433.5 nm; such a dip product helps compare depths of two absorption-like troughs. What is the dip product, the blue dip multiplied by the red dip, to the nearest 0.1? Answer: 40.5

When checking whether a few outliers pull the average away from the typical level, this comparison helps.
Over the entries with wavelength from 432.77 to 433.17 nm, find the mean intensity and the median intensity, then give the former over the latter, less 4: -2.94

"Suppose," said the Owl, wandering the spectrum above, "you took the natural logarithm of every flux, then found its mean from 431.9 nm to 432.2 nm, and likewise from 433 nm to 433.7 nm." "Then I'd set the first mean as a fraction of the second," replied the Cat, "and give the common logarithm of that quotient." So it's 0.001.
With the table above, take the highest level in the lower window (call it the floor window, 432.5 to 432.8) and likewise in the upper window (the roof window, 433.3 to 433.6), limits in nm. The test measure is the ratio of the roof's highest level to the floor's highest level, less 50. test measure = -49.0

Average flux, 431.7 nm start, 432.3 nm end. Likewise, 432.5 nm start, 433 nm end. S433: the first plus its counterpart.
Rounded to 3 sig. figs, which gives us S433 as 13.1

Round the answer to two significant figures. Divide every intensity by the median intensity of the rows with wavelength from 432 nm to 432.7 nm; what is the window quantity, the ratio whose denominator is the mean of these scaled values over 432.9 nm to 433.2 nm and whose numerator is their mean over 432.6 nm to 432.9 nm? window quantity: 0.95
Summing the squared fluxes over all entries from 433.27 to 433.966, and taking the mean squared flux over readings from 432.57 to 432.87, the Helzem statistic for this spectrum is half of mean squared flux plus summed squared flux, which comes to 155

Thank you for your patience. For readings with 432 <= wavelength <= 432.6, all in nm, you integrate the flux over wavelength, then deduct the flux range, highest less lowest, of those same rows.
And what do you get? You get 2.0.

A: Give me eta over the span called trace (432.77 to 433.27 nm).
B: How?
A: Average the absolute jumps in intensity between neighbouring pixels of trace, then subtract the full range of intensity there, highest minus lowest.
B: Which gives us -1.0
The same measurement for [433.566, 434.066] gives -1.4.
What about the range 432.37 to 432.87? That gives -1.6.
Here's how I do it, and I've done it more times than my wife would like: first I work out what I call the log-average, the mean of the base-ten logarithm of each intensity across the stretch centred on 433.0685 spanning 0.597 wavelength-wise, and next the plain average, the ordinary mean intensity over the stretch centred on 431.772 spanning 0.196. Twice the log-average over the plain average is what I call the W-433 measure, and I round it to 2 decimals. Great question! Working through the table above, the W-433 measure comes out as 0.22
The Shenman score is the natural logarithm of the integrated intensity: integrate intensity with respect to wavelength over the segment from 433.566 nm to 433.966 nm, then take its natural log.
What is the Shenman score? 0.88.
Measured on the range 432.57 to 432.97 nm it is 0.94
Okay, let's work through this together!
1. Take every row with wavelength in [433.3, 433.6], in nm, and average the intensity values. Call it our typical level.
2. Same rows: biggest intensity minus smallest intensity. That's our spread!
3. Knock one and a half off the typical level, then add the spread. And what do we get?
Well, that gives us 7.4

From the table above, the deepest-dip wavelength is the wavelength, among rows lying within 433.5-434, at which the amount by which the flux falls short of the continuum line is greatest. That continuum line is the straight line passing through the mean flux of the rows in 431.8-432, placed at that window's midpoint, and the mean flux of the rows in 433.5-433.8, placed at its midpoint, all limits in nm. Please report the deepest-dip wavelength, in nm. 433.517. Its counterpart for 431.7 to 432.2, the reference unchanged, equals 432.022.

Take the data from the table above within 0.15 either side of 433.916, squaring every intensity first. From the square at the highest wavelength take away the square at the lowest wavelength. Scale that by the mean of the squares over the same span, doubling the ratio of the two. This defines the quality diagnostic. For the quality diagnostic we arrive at -1.1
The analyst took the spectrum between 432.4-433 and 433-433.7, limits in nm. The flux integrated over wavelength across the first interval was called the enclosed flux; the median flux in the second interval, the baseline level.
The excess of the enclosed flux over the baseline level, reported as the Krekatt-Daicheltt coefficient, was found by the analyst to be -3.1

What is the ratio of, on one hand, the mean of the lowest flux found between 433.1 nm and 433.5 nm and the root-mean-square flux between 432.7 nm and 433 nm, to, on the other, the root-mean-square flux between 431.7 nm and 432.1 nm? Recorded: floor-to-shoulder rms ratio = 0.92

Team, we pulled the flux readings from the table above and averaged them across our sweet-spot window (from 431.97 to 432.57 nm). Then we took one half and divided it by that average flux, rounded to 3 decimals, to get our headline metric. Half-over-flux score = 0.083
